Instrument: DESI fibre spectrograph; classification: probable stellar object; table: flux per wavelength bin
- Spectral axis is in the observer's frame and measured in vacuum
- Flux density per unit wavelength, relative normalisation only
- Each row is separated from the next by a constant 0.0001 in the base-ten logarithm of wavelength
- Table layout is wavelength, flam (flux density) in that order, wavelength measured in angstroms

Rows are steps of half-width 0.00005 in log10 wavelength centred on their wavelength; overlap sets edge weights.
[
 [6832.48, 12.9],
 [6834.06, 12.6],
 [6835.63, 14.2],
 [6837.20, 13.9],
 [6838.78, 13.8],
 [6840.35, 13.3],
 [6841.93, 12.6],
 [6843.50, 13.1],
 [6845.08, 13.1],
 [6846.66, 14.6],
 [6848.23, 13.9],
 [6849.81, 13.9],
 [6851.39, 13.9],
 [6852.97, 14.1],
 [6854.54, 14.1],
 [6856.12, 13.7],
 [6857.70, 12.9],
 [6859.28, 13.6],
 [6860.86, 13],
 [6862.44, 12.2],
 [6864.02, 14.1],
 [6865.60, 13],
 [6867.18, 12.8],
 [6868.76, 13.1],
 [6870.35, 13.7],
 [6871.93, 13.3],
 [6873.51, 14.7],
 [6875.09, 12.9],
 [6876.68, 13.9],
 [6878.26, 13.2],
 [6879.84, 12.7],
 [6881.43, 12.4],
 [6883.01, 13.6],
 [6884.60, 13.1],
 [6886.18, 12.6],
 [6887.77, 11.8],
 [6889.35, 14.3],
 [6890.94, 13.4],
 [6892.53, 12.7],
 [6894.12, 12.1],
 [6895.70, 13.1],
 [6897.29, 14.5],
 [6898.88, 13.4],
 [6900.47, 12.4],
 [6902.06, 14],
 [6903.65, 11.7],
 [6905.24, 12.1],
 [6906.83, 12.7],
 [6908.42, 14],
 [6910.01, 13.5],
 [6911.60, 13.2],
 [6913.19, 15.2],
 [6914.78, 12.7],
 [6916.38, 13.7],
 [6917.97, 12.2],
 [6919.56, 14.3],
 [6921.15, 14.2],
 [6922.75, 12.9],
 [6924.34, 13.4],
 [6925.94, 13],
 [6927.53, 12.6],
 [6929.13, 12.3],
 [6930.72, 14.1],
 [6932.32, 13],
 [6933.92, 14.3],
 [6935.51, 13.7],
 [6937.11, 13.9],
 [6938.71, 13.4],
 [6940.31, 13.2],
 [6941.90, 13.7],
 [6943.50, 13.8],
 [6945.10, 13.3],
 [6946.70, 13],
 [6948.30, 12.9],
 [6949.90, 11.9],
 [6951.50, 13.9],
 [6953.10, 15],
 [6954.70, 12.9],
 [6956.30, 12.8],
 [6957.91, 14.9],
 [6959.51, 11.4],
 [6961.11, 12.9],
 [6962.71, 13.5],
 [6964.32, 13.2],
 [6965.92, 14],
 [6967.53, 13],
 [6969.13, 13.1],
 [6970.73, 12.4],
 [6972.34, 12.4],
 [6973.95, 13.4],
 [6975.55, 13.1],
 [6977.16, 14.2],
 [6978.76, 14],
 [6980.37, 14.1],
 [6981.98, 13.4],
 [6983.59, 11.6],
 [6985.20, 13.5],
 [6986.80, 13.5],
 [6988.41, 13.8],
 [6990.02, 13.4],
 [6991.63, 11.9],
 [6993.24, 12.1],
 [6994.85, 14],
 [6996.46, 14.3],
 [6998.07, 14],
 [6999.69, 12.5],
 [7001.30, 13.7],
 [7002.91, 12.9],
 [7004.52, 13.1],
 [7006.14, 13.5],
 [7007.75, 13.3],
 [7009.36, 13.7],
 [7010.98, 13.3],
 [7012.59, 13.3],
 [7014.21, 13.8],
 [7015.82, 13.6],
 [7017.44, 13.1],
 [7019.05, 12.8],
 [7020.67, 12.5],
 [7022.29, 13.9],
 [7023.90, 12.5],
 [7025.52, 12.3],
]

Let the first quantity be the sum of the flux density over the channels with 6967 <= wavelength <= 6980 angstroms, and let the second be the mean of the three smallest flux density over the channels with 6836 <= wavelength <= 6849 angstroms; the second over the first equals 0.1225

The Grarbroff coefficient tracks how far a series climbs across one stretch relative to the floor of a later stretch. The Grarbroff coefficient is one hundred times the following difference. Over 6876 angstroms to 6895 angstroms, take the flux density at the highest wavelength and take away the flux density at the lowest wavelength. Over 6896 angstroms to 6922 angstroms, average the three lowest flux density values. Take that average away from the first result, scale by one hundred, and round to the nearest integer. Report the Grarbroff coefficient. -1380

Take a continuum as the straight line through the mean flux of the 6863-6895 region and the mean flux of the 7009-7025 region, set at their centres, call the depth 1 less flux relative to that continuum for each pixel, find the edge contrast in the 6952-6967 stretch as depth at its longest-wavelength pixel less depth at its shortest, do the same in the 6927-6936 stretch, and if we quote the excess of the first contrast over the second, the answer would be 0.16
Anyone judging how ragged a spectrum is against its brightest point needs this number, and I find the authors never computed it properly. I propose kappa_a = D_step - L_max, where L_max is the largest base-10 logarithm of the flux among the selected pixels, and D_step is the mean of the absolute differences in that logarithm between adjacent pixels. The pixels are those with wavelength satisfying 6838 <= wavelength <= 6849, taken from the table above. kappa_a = -1.14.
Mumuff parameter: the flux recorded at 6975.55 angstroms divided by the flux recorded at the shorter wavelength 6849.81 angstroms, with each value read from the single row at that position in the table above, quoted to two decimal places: 0.94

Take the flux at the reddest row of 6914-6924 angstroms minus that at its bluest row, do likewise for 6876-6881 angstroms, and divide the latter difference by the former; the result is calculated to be -6.0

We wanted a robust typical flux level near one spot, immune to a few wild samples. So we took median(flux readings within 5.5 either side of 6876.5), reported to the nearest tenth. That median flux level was 13.2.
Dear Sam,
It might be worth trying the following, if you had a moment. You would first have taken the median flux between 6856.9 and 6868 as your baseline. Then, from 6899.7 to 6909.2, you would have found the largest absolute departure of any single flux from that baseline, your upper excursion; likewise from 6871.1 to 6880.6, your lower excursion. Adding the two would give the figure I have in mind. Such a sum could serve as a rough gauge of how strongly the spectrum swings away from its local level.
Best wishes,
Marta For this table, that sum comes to 3.00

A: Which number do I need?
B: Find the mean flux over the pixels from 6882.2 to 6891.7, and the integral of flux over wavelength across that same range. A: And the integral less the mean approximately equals 112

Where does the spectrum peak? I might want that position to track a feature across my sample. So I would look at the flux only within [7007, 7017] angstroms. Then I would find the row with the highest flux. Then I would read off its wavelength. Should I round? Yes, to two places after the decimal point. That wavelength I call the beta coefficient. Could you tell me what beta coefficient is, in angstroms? 7014.21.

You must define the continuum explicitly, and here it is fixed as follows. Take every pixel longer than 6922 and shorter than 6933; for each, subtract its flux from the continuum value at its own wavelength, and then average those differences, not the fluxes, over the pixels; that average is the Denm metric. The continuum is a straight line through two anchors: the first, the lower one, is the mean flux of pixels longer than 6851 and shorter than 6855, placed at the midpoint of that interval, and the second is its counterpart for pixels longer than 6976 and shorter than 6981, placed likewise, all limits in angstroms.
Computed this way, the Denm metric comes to 1.0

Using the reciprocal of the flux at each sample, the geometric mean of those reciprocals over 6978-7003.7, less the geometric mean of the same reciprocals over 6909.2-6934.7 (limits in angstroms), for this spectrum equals 0.0007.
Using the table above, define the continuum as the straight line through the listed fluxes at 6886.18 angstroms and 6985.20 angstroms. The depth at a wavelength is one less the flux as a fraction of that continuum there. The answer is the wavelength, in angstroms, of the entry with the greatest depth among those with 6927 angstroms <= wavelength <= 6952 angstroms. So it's 6949.90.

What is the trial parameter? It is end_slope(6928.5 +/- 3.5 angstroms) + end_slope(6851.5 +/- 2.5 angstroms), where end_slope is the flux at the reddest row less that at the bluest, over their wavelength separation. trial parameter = 0.29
